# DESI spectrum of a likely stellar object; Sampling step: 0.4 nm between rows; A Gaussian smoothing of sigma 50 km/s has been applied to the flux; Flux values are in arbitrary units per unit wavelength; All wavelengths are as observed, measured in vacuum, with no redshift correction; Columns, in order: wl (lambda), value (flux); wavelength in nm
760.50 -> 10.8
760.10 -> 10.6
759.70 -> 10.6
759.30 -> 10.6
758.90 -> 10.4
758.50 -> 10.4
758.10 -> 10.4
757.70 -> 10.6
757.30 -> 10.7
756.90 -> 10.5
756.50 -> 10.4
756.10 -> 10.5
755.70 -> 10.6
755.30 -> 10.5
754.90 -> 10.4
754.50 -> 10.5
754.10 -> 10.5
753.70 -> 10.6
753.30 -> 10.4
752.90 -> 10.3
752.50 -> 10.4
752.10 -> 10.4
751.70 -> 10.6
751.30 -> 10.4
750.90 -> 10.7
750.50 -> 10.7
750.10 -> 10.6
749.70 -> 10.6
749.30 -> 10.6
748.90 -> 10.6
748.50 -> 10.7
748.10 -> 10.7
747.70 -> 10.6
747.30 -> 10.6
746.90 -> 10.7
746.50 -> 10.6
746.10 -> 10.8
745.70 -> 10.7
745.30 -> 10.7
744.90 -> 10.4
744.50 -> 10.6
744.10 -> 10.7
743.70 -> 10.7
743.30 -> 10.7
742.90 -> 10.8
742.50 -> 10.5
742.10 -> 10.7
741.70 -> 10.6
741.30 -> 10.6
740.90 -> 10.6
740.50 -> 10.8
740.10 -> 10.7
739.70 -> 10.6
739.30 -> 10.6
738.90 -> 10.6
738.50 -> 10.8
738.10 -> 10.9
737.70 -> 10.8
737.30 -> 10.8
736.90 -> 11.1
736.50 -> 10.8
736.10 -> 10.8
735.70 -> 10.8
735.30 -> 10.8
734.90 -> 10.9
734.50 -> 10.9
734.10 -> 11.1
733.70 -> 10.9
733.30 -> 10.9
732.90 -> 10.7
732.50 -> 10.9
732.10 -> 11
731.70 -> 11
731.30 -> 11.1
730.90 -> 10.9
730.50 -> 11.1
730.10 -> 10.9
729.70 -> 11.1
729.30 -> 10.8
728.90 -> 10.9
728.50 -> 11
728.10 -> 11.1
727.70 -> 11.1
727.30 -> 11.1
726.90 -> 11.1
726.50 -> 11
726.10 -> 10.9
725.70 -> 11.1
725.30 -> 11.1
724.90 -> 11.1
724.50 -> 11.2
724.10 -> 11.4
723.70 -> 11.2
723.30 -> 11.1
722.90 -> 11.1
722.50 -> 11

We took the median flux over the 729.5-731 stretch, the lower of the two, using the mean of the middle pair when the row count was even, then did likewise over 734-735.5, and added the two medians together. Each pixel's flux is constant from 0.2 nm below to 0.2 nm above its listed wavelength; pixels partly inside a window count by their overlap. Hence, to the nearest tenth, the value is 21.9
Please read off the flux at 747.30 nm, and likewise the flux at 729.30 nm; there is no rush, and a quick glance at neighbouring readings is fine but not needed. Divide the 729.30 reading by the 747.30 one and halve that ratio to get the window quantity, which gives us 0.509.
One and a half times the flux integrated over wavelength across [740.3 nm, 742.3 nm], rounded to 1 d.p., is 32.0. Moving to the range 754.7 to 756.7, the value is 31.4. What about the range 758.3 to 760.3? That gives 31.6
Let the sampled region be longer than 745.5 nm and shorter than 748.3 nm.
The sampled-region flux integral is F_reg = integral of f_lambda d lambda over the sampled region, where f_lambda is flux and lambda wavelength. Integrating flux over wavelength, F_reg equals 29.9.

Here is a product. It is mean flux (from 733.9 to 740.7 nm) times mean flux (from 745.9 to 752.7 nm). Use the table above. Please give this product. 114.7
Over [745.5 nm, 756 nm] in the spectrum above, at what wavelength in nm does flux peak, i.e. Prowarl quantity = 746.10 nm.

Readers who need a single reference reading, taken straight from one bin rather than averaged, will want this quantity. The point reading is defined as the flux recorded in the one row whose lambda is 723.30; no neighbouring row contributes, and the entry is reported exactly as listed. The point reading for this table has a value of 11.1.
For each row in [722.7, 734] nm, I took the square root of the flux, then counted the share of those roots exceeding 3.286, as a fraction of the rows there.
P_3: 1.0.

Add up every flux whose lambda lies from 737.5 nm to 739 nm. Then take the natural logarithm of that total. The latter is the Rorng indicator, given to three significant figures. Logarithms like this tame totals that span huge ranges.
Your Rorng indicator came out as 3.76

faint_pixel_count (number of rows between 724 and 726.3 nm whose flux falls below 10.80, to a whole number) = 0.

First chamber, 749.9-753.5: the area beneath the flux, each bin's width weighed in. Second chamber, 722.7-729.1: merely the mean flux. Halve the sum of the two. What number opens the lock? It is 24.4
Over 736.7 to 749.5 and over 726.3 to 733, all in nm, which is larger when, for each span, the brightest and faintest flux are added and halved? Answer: 10.9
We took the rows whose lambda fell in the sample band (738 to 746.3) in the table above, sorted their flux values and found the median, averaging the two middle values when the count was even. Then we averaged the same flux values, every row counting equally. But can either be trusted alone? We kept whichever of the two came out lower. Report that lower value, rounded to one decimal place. 10.7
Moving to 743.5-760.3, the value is 10.6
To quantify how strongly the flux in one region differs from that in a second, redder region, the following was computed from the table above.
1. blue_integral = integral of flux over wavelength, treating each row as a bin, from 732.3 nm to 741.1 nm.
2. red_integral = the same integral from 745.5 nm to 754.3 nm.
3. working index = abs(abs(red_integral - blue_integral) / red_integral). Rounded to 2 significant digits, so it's 0.021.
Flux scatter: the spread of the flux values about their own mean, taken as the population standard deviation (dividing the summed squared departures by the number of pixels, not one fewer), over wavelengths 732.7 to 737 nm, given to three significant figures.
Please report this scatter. 0.119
